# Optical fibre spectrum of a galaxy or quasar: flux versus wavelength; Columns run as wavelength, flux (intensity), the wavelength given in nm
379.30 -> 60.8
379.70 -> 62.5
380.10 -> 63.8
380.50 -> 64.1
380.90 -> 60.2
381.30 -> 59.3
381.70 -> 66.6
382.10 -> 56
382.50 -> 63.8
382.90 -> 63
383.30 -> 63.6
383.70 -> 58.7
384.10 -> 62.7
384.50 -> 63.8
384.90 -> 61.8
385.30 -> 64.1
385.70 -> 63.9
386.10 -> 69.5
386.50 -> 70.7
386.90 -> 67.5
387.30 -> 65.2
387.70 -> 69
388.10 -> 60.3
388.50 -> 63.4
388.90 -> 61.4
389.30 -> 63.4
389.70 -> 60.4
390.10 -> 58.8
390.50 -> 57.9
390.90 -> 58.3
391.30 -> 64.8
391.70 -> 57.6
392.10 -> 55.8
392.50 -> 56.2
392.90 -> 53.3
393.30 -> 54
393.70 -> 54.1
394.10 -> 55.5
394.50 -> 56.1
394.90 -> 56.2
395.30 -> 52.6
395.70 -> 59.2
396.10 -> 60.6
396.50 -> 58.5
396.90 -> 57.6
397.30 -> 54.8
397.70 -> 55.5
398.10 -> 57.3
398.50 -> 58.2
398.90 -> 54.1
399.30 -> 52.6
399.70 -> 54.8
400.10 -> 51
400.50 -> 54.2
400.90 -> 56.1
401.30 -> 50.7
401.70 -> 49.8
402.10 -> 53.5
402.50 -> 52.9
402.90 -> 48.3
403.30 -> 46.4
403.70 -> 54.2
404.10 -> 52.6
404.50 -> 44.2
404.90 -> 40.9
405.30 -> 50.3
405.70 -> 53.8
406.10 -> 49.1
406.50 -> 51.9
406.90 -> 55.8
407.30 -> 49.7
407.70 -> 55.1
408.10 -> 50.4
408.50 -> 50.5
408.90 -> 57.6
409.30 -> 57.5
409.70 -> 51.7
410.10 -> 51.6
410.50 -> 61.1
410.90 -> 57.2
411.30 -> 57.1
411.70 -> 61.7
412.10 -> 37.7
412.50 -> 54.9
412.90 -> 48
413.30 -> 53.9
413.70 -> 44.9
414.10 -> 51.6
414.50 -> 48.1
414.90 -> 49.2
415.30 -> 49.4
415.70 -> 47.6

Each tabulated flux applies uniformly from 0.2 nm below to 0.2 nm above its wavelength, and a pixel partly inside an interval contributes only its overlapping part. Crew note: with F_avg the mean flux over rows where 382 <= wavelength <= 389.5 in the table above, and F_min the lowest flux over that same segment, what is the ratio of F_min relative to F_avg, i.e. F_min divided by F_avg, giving 0.88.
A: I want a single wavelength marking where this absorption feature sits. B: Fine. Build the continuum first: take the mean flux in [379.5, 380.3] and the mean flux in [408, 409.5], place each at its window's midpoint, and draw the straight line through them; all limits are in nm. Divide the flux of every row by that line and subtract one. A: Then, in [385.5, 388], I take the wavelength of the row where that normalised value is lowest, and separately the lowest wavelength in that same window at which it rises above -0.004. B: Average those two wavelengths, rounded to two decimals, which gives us 385.70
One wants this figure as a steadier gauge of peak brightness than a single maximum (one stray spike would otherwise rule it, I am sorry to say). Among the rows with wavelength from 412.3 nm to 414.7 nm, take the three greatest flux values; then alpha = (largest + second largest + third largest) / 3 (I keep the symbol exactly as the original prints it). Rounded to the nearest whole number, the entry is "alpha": 53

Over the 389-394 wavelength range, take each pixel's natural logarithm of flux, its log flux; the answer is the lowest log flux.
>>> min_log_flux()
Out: 3.98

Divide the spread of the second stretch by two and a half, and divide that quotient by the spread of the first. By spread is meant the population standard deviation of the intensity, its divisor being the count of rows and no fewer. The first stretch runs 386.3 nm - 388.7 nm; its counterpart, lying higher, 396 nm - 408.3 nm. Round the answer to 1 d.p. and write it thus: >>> 0.5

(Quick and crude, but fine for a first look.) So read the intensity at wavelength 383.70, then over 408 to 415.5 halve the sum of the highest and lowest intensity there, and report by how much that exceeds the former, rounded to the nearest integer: -9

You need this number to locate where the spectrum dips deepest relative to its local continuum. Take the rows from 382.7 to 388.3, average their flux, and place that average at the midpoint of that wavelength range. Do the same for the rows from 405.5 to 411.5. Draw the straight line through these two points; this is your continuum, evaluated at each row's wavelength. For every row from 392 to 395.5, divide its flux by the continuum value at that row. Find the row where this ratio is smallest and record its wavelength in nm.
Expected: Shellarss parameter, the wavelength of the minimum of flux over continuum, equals 392.90 nm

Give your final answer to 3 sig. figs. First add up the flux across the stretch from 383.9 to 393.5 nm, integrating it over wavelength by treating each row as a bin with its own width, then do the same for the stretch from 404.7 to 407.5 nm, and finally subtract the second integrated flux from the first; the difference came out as 453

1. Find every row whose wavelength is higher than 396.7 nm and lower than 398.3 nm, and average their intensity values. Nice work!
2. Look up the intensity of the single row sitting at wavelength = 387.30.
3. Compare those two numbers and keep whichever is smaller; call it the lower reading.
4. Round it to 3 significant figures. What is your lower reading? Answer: 56.3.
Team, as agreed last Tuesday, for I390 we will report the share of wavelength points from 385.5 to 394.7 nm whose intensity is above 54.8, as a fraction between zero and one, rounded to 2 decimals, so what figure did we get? 0.87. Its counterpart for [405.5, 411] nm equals 0.43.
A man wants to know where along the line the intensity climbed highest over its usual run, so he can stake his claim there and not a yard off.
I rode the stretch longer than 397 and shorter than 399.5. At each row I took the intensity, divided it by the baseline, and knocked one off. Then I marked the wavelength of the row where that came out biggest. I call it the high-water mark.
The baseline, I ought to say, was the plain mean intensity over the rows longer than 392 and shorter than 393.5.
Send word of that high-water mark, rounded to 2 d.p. 398.50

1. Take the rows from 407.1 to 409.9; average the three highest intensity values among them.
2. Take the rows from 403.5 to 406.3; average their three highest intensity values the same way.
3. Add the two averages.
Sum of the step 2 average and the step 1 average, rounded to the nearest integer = 110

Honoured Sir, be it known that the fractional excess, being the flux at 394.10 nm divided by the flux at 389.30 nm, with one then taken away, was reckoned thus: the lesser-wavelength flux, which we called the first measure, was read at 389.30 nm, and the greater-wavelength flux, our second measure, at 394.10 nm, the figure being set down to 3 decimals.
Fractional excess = -0.125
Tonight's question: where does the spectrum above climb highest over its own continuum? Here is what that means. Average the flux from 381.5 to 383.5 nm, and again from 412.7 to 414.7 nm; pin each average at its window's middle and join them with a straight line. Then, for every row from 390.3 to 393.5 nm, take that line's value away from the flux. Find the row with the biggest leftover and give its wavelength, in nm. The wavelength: 391.30 nm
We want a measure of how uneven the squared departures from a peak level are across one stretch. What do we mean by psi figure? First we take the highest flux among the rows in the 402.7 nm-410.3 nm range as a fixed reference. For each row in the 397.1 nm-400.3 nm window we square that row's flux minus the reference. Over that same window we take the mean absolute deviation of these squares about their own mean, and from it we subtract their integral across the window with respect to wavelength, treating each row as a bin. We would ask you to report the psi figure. -30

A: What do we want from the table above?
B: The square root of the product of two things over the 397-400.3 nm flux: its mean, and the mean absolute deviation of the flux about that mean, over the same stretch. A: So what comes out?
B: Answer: 10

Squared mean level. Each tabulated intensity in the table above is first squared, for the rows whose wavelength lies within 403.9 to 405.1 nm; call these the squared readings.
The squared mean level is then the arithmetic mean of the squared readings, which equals 2131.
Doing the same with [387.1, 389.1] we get 4088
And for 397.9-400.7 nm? 2987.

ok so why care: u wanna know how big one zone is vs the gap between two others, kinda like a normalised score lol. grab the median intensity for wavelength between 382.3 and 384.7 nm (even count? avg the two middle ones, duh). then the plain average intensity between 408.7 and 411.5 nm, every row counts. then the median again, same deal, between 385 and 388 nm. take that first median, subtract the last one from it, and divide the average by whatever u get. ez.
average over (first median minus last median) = -13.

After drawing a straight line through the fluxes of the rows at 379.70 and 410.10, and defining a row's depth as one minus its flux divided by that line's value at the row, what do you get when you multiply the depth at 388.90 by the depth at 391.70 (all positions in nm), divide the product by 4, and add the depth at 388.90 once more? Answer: -0.04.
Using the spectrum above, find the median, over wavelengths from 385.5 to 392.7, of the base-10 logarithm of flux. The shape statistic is 1.80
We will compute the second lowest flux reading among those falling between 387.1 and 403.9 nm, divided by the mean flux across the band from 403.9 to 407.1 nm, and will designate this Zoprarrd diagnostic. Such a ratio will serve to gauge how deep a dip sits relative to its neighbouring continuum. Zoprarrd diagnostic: 0.97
